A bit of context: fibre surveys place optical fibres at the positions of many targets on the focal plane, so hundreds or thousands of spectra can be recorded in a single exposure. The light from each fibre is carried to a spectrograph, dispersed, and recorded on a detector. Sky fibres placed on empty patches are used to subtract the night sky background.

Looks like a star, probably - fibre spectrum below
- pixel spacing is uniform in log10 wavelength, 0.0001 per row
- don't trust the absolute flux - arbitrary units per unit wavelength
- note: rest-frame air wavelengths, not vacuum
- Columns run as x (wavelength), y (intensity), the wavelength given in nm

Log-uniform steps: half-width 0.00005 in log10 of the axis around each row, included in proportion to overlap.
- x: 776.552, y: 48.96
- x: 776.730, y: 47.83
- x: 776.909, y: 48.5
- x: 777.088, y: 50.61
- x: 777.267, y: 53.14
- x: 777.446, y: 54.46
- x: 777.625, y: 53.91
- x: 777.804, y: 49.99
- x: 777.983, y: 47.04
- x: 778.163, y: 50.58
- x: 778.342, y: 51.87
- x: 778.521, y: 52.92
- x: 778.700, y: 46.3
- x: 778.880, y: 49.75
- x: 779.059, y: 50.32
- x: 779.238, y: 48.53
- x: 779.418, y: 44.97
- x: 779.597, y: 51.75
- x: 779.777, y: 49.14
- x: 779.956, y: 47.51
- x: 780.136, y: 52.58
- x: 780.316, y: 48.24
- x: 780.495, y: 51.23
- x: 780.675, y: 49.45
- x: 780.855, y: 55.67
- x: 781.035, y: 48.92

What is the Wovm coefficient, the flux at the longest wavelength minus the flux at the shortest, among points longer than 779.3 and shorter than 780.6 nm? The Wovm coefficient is 6.3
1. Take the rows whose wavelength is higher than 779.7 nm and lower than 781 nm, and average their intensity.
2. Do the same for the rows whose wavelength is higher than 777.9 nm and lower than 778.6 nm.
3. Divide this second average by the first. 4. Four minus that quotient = 3.00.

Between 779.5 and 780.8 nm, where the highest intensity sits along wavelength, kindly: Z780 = 780.136 nm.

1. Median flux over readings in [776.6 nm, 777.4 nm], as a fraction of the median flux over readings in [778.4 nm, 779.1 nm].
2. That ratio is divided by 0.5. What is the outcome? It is 1.98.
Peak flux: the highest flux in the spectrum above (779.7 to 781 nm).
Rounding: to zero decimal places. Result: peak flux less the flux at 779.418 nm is 11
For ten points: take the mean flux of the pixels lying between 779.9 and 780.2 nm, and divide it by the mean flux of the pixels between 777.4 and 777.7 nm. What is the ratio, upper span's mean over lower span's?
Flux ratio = 0.92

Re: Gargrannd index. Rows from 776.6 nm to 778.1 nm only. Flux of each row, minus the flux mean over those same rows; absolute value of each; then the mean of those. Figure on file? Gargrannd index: 2.4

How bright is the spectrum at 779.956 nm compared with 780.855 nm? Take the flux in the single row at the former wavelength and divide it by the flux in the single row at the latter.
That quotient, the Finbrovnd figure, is 0.85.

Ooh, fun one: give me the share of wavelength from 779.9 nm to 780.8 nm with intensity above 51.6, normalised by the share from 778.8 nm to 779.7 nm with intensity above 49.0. 0.3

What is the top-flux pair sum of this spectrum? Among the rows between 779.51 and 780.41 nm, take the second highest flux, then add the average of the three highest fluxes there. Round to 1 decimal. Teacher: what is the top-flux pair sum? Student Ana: 102.9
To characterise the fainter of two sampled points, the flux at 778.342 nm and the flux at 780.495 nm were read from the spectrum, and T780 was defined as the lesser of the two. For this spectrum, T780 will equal 51.2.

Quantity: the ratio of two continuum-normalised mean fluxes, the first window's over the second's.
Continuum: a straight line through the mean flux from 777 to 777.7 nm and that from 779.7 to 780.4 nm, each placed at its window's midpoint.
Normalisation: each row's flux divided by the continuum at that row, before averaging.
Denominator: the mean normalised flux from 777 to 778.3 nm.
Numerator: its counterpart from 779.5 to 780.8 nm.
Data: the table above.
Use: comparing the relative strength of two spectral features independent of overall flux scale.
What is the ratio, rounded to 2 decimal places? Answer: 1.04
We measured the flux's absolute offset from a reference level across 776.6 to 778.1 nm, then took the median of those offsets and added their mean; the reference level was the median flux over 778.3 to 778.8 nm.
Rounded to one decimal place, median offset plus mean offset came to 5.0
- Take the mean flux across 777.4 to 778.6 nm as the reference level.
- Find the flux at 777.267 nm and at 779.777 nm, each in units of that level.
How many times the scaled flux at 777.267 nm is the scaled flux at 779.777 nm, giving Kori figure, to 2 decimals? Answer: 0.92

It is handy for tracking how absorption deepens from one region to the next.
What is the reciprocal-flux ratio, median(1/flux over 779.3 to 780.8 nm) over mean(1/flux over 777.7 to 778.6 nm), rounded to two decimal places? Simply 1.02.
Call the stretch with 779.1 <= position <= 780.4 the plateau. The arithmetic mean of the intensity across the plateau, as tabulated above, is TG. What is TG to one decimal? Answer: 49.0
